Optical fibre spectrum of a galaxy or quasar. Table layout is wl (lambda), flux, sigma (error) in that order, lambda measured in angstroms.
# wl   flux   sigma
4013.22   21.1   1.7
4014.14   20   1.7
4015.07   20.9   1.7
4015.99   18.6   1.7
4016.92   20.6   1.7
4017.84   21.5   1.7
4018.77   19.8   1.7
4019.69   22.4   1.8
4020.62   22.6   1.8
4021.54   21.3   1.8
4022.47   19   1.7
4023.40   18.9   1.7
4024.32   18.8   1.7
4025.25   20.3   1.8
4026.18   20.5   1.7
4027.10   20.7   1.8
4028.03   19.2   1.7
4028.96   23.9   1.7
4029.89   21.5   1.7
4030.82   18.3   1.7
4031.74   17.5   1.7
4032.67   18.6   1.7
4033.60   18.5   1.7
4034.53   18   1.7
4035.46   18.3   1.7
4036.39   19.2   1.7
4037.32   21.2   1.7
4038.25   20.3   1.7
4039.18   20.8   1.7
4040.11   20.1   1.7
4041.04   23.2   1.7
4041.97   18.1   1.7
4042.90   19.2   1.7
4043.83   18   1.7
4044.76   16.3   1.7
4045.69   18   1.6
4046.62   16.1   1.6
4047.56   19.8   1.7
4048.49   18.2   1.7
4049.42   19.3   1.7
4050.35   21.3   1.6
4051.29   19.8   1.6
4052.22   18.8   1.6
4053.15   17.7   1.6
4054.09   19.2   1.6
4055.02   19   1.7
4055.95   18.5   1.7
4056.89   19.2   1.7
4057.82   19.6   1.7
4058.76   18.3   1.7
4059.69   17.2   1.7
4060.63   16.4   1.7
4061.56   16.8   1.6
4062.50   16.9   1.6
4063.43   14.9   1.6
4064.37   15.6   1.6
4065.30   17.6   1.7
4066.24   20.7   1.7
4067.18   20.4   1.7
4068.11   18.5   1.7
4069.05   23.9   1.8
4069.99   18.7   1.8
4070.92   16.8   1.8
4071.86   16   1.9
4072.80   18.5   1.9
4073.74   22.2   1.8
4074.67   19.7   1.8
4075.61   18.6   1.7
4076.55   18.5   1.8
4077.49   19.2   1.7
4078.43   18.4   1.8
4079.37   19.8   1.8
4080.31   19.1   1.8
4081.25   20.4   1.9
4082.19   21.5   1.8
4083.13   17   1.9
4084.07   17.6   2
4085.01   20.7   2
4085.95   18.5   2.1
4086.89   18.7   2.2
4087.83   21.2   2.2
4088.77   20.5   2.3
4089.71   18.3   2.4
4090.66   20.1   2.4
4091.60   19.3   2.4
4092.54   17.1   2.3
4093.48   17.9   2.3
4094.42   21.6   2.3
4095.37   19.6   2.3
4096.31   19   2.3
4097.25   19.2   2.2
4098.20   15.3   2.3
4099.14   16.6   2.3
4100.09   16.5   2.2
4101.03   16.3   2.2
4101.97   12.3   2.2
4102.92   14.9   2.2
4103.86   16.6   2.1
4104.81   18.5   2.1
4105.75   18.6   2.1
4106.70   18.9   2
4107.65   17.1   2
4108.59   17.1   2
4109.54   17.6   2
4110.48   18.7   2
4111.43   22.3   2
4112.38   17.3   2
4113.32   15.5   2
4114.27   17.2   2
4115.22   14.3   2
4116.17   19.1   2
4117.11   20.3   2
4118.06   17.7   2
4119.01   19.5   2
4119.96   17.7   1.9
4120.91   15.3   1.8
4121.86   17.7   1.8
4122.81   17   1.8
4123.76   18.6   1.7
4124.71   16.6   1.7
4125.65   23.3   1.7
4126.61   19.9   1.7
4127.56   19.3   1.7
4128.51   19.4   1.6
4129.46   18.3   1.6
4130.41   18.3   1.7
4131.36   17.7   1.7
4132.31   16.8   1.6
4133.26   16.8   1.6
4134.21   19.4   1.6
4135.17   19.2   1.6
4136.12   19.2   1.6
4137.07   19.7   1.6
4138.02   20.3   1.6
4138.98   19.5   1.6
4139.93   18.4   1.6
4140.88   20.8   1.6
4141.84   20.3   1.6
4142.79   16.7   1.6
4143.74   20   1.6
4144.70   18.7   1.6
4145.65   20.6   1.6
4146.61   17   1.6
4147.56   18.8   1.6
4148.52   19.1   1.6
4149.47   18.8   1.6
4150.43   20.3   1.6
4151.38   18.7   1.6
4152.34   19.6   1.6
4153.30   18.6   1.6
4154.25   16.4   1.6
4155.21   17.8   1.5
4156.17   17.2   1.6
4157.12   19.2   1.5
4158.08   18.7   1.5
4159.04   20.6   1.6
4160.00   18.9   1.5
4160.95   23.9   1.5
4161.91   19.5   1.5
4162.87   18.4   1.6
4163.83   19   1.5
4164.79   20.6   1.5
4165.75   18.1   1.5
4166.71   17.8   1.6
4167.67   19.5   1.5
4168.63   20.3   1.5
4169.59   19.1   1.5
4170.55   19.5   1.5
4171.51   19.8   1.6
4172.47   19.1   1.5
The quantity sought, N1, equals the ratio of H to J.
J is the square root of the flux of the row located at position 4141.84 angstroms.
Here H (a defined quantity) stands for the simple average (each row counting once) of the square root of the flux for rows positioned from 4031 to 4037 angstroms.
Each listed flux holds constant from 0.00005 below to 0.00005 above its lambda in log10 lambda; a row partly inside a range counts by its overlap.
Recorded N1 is 0.95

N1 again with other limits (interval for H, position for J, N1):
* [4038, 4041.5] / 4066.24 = 1.01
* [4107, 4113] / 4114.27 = 1.03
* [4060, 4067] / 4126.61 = 0.92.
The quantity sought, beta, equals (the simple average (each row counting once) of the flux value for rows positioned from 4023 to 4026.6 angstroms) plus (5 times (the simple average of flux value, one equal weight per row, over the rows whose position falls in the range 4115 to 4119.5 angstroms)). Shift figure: 111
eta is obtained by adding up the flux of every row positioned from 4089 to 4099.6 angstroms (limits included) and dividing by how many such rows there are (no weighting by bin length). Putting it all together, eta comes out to 18.5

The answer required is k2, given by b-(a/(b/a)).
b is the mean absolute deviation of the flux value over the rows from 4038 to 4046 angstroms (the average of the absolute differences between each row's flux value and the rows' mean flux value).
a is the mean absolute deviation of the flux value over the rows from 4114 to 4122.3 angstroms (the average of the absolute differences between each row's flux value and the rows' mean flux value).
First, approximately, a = 1.36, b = 1.57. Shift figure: 0.4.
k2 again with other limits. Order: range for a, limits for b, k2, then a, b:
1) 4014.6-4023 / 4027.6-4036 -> 0.7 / 1.11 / 1.51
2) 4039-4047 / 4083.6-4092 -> -1.8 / 1.74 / 1.06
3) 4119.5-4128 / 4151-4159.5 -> -2.1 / 1.69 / 0.93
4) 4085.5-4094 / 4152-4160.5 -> -0.3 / 1.07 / 0.95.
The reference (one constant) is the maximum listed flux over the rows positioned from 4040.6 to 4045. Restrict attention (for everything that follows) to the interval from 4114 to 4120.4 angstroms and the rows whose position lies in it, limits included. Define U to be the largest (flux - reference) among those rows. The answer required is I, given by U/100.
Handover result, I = -0.029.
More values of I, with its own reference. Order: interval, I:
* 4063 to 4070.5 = 0.007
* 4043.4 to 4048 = -0.034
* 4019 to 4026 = -0.006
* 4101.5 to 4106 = -0.046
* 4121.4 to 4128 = 0.001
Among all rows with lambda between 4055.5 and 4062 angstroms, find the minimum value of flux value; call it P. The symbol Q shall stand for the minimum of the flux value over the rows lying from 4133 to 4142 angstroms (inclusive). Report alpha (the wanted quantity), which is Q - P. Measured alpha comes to 0.4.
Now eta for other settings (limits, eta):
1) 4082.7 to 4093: 19.0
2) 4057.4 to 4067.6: 17.7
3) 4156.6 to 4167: 19.5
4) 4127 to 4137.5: 18.6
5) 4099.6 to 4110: 16.8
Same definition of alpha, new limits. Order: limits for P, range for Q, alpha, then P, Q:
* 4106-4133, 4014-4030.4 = 4.3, 14.3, 18.6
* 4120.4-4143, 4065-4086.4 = 0.7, 15.3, 16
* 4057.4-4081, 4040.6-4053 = 1.2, 14.9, 16.1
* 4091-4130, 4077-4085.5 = 4.7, 12.3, 17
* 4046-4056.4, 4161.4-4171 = 1.7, 16.1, 17.8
